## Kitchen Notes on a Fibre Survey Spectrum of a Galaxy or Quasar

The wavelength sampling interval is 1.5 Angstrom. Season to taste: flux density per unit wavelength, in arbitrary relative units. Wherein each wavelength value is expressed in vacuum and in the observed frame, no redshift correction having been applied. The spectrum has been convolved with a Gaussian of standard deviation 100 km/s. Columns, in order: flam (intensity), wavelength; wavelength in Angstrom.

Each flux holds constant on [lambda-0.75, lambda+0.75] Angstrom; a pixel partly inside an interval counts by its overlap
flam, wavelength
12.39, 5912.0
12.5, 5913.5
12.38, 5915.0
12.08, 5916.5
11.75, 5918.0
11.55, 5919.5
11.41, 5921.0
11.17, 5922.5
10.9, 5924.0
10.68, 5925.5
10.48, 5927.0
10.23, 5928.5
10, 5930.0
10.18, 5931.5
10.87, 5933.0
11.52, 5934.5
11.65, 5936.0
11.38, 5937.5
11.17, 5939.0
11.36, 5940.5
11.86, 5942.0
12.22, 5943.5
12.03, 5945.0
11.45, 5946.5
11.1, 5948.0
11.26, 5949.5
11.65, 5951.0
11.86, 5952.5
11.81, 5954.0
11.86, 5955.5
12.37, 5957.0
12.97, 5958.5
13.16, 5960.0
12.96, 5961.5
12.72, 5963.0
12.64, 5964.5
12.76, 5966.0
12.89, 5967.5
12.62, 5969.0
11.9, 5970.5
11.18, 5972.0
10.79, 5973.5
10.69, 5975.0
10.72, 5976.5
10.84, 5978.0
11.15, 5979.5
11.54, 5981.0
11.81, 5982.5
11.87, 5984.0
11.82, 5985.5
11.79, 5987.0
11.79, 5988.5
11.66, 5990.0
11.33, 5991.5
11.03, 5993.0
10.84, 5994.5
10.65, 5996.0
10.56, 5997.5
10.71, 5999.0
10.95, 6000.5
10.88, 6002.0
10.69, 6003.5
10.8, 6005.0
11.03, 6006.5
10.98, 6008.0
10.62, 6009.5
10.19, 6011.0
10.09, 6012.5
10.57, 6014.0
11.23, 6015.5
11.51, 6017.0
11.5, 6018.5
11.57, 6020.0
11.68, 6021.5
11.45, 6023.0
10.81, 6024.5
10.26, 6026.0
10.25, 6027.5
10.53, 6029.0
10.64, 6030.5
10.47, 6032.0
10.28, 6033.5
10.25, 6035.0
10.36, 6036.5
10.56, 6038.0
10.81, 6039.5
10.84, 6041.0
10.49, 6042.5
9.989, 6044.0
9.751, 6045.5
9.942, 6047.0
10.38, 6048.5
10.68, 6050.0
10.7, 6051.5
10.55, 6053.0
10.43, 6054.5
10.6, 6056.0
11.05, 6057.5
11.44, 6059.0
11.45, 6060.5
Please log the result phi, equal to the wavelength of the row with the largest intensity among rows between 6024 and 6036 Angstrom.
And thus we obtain 6024.5 Angstrom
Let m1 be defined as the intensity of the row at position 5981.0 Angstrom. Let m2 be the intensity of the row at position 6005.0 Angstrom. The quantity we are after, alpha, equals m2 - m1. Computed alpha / -0.7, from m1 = 11.54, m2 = 10.8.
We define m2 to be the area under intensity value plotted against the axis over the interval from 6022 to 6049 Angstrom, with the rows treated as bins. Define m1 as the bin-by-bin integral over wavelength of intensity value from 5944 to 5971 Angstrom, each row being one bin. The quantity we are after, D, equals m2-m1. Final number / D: -48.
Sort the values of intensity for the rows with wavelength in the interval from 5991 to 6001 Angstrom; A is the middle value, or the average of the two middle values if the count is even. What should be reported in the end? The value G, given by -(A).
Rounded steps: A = 10.8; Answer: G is -10.8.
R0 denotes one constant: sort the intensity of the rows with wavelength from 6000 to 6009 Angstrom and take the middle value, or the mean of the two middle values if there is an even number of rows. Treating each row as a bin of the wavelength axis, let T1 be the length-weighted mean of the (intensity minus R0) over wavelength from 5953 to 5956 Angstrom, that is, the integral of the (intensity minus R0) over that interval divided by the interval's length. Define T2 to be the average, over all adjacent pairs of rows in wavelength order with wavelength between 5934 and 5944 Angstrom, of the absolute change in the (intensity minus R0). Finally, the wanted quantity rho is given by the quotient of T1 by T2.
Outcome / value 3.3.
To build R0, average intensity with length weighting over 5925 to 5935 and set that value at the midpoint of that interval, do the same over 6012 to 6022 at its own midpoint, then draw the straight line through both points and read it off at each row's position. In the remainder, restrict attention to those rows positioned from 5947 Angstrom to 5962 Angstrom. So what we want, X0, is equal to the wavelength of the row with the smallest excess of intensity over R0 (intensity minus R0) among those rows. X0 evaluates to 5948.0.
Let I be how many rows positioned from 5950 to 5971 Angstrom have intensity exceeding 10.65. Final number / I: 14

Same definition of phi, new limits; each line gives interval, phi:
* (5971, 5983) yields 5982.5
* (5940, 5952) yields 5943.5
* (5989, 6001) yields 5990.0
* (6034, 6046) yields 6041.0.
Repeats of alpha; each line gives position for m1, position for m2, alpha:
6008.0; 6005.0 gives -0.2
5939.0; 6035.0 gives -0.9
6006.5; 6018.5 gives 0.5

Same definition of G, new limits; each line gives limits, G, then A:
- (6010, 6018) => -10.6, 10.6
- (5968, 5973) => -11.9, 11.9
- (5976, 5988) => -11.7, 11.7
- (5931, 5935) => -10.9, 10.9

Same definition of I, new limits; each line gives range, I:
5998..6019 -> 10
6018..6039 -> 5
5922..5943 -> 10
